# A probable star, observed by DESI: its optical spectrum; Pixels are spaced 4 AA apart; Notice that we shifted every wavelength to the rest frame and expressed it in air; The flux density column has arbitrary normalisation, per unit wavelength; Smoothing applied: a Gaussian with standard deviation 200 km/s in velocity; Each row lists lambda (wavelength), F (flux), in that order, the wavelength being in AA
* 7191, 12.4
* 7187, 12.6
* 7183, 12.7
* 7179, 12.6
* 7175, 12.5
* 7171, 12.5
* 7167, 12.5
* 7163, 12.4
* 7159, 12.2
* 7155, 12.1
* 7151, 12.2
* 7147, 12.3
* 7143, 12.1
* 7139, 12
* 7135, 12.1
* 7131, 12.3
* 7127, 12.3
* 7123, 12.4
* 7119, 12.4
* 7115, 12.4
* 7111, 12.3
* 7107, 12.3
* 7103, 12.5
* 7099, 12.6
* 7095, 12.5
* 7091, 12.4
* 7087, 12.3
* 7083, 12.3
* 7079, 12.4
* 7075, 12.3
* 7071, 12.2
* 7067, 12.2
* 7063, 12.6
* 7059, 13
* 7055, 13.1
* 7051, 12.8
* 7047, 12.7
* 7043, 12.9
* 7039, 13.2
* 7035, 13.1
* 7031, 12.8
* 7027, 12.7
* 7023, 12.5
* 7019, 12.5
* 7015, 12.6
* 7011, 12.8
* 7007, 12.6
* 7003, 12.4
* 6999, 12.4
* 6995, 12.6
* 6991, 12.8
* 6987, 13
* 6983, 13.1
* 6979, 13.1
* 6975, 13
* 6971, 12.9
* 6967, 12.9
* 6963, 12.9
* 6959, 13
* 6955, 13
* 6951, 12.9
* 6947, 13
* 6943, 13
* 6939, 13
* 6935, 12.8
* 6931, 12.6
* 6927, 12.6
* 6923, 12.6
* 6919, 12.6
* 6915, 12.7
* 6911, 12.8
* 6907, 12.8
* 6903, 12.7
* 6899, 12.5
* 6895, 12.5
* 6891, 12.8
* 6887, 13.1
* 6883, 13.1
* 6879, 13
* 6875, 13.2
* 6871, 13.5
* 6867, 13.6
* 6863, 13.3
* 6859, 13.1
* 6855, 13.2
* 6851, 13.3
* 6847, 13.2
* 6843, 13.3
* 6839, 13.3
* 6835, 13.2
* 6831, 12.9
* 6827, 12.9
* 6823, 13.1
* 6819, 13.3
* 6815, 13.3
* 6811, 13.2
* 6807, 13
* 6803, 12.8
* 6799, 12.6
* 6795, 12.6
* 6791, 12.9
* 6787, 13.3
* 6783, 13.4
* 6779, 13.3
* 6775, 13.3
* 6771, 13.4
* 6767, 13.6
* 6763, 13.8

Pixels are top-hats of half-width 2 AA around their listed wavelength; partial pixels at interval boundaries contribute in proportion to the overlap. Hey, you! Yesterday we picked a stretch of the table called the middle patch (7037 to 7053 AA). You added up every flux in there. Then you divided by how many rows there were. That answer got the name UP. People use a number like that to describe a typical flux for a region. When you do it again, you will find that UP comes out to 12.9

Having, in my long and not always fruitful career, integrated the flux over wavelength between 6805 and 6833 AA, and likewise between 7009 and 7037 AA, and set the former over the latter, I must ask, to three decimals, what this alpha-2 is 1.030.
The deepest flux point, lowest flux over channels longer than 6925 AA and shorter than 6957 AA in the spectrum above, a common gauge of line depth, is 12.6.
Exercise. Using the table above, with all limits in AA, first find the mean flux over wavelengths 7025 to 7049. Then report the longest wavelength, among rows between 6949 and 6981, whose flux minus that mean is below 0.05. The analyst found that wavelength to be 6971 AA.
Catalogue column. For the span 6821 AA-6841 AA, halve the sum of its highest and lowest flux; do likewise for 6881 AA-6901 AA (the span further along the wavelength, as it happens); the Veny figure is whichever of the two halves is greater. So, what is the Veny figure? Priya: 13.1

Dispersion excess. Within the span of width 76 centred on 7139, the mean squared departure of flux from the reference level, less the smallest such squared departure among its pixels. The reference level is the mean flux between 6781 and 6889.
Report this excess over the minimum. 0.31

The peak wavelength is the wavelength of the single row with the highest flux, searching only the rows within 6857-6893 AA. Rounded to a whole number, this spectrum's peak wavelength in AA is 6867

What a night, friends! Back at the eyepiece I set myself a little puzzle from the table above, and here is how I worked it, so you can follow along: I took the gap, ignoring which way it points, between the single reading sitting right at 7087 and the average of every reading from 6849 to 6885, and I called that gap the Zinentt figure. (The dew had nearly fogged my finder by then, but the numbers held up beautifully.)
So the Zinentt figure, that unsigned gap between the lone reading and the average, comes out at 1.0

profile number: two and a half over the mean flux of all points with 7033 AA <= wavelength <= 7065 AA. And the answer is 0.193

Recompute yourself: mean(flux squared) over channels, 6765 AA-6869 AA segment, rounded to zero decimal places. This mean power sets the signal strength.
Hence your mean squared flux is 173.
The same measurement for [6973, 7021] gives 162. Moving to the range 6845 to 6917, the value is 170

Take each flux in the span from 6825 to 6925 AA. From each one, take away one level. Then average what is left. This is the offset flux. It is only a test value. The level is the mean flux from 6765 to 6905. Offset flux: -0.1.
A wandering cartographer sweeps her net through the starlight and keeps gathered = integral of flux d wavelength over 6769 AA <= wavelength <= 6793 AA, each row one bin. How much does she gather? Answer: 318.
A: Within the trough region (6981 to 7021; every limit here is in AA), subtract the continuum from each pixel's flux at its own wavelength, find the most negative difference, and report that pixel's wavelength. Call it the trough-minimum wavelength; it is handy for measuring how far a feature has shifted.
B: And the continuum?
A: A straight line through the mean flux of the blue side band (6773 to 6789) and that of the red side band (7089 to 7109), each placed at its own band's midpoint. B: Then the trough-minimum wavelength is 6999 AA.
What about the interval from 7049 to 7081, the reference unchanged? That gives 7067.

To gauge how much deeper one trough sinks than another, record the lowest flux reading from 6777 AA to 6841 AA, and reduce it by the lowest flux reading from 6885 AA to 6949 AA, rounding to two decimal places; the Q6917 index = 0.10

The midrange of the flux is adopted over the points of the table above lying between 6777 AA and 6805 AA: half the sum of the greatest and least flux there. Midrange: 13.0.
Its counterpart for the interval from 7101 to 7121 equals 12.4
